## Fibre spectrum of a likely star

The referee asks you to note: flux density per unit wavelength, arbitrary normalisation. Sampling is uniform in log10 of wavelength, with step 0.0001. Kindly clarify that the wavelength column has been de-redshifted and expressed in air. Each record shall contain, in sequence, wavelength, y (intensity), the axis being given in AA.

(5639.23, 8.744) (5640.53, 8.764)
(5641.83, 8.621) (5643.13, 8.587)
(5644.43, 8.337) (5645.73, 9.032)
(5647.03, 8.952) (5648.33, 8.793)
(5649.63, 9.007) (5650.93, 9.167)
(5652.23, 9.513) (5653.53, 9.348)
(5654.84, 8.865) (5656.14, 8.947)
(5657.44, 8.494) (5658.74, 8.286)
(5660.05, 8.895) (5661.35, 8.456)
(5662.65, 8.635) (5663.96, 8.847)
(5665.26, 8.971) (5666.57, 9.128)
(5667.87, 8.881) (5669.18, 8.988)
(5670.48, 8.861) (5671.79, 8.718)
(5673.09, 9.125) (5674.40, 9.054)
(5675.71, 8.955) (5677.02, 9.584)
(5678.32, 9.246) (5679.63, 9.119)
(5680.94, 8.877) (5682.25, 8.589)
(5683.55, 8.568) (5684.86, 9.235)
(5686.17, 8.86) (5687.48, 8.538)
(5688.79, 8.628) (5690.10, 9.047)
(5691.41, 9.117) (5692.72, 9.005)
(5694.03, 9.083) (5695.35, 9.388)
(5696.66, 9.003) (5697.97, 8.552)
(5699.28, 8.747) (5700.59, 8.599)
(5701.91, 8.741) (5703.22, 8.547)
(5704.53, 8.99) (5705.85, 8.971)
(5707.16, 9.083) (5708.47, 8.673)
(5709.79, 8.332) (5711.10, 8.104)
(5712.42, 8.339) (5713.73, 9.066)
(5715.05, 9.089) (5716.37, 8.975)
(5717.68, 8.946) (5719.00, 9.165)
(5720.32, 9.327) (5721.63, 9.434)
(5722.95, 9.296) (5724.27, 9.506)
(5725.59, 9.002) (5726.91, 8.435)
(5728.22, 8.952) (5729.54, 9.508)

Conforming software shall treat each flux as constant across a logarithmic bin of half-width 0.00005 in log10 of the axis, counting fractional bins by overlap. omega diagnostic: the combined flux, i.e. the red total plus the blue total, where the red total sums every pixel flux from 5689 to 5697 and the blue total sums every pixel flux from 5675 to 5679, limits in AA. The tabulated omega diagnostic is 82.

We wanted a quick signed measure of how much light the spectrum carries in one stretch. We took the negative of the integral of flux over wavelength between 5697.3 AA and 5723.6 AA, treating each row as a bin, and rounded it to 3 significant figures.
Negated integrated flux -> -233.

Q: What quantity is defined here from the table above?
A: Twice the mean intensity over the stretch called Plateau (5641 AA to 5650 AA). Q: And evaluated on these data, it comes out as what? 17.5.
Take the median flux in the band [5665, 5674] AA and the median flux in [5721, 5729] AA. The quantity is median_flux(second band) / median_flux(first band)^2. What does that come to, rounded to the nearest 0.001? 0.114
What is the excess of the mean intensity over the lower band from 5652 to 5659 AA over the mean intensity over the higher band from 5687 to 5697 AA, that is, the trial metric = -0.07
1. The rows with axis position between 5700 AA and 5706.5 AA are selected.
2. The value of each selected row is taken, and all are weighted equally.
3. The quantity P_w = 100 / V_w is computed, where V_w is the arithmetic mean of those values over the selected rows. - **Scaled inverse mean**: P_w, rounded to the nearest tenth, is 11.4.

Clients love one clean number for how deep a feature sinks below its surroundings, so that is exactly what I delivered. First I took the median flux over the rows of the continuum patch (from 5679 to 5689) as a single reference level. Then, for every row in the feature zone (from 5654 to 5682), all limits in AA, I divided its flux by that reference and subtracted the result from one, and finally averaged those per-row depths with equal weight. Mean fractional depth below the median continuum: -0.018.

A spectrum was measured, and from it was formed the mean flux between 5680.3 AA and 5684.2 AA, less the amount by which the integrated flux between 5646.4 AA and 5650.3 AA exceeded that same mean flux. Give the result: -17.4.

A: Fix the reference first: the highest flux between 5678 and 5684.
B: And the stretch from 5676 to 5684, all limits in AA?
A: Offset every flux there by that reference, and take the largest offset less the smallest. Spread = 1.02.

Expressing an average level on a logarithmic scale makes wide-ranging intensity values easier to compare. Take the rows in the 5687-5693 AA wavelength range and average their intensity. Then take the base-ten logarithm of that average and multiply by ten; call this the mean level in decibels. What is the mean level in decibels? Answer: 9.48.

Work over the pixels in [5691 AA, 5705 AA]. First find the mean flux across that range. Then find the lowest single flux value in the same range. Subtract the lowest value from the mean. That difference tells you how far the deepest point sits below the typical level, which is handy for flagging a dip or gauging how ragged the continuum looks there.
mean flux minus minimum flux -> 0.34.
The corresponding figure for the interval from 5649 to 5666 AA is 0.59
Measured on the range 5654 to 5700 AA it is 0.61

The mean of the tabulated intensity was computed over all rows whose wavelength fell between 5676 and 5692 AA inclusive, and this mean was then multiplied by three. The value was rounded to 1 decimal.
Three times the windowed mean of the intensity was 26.9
